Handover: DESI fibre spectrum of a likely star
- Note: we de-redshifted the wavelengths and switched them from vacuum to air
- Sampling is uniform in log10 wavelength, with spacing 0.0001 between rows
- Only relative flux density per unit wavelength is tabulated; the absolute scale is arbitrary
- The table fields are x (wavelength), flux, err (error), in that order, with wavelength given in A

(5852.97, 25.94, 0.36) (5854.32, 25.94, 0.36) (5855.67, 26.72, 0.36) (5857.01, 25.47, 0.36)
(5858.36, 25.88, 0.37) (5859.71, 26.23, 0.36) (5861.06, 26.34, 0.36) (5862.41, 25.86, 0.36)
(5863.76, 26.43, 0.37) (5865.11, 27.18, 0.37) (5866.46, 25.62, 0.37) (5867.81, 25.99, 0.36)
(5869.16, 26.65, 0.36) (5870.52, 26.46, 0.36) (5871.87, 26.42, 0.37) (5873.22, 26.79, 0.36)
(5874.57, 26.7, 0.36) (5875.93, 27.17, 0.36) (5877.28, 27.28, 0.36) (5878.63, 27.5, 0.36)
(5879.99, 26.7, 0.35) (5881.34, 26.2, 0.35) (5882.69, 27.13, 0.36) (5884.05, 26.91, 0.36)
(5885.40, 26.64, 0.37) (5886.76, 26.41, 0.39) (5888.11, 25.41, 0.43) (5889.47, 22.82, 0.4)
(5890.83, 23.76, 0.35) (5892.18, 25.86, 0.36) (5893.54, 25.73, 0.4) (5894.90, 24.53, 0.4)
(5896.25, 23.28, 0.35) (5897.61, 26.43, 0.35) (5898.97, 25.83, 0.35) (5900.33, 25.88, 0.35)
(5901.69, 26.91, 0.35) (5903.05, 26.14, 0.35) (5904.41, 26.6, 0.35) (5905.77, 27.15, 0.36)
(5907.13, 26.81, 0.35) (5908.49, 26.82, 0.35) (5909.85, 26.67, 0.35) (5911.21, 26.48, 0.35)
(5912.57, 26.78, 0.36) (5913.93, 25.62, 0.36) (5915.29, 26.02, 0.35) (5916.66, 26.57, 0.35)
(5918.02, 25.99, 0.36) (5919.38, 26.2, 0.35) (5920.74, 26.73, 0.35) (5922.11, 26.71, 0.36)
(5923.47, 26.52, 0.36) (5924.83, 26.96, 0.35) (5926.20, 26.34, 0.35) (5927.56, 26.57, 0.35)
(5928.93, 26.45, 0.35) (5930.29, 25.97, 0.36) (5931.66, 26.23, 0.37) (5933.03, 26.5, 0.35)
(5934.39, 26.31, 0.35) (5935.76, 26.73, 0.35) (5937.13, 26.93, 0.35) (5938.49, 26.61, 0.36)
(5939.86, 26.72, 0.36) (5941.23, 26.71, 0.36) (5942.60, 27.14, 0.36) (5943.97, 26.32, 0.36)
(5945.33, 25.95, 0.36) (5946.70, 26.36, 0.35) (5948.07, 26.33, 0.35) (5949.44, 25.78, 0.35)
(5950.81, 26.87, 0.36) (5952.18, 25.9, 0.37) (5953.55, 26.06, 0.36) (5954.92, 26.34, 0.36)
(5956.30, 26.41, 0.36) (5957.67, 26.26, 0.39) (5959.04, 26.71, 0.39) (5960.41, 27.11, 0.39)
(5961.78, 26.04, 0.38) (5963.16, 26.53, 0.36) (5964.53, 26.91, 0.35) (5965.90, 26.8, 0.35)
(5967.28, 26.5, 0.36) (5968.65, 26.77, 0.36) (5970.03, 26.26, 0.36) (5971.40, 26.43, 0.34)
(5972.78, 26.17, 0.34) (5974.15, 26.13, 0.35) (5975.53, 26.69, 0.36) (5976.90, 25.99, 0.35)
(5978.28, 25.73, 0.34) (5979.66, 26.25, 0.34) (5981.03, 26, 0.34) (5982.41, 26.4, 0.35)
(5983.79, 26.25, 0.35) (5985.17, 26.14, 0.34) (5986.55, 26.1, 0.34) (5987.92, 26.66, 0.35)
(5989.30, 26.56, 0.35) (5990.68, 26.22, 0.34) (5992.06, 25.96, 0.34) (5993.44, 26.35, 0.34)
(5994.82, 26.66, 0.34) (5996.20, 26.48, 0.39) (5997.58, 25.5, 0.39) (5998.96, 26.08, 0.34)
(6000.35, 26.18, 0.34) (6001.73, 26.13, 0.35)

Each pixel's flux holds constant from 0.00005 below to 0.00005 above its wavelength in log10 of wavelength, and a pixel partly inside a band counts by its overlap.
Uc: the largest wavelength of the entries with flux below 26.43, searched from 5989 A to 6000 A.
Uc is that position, 5998.96 A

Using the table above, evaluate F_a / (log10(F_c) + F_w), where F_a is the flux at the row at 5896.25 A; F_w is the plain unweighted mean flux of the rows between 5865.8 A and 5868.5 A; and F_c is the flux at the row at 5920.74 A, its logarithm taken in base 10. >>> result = 0.85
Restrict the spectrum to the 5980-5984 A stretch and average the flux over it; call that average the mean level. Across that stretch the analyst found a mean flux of 26.2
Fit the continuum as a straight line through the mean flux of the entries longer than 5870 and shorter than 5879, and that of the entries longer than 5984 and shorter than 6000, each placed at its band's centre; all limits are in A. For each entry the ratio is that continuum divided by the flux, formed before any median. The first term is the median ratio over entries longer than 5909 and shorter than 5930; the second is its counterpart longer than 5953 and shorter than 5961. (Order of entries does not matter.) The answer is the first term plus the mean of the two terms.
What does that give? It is 2.008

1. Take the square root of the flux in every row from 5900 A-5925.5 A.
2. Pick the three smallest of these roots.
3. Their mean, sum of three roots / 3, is 5.082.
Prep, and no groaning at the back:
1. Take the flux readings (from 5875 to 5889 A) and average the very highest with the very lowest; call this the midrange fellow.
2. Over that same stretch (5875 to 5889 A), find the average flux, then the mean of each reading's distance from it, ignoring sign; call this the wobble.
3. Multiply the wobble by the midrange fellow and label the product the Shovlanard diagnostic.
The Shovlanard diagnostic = 12.2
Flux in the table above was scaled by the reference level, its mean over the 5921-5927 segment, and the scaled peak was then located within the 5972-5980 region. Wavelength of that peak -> 5975.53 A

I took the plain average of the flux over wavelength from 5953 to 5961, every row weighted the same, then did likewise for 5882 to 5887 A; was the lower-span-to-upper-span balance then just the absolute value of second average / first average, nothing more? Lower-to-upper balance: 1.01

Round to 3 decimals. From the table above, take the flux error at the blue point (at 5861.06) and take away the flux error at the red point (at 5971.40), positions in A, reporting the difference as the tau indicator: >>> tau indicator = 0.020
